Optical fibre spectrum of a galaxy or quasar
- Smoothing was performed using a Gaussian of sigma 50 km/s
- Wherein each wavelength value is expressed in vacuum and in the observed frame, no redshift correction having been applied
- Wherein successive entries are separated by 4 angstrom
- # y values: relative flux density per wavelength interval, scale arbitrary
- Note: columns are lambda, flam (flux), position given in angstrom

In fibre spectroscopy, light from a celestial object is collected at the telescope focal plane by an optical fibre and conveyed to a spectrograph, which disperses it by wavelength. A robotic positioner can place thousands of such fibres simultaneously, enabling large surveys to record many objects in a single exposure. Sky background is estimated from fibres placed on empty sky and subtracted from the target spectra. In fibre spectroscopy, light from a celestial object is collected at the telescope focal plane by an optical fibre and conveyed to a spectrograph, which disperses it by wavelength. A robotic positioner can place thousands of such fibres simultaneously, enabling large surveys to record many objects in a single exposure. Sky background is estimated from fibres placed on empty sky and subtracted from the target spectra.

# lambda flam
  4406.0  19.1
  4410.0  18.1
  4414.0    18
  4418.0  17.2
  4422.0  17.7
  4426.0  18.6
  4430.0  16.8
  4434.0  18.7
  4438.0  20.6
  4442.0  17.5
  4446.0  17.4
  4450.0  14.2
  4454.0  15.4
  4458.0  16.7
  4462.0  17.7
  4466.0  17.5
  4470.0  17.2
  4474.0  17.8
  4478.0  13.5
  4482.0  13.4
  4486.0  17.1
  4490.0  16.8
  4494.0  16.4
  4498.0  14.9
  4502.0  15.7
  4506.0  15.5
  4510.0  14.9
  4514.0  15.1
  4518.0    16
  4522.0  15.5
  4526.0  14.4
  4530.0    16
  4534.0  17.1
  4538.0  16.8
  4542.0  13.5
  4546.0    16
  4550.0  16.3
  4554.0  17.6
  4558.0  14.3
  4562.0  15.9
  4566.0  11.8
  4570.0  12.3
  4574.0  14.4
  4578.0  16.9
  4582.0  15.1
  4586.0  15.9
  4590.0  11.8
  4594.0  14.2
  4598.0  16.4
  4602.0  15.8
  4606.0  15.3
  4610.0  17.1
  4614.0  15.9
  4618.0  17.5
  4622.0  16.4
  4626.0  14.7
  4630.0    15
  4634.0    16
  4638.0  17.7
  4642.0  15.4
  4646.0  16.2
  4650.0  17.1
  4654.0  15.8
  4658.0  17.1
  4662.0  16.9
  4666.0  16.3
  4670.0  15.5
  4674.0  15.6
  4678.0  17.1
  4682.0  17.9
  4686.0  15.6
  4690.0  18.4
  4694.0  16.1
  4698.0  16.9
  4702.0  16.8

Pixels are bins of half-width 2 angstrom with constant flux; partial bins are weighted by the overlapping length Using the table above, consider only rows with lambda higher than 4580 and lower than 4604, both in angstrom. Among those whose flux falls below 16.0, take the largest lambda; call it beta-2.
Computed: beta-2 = 4602.0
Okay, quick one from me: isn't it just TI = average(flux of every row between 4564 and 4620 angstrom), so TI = 15.0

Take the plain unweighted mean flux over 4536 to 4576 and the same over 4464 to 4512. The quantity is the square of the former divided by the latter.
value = 14.0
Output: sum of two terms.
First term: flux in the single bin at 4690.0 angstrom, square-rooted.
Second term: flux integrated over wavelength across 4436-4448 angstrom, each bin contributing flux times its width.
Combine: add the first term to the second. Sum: 226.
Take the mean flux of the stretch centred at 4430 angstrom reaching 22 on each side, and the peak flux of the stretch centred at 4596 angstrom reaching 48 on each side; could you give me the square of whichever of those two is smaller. 313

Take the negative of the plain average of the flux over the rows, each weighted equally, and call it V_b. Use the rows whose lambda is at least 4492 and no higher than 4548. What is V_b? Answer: -15.6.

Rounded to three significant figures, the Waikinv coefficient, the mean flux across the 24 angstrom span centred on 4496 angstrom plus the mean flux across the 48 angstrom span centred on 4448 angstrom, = 33.4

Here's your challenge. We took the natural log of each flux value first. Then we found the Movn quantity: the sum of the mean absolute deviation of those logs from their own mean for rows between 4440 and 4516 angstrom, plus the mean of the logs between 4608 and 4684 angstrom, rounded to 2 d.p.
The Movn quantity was 2.87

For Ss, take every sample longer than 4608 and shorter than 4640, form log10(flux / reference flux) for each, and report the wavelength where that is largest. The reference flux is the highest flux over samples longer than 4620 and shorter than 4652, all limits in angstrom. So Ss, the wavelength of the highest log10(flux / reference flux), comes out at 4638.0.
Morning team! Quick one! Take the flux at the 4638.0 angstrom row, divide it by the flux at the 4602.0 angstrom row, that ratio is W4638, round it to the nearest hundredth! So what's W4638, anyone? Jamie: 1.12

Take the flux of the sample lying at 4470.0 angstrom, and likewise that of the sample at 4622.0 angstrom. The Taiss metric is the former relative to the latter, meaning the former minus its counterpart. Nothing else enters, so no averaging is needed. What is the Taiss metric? 0.8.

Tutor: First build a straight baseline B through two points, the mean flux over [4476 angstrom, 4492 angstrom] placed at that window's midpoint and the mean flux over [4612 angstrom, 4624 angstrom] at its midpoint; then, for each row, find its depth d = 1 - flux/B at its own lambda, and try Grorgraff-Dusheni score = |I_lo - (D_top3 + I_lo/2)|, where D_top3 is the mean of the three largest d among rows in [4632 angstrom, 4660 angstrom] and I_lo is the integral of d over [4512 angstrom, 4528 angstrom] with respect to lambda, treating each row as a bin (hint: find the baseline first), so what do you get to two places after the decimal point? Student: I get 0.10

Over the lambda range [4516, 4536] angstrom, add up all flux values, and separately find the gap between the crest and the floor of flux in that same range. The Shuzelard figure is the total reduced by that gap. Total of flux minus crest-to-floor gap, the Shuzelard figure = 76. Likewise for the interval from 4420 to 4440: 89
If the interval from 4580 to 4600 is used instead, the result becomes 69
